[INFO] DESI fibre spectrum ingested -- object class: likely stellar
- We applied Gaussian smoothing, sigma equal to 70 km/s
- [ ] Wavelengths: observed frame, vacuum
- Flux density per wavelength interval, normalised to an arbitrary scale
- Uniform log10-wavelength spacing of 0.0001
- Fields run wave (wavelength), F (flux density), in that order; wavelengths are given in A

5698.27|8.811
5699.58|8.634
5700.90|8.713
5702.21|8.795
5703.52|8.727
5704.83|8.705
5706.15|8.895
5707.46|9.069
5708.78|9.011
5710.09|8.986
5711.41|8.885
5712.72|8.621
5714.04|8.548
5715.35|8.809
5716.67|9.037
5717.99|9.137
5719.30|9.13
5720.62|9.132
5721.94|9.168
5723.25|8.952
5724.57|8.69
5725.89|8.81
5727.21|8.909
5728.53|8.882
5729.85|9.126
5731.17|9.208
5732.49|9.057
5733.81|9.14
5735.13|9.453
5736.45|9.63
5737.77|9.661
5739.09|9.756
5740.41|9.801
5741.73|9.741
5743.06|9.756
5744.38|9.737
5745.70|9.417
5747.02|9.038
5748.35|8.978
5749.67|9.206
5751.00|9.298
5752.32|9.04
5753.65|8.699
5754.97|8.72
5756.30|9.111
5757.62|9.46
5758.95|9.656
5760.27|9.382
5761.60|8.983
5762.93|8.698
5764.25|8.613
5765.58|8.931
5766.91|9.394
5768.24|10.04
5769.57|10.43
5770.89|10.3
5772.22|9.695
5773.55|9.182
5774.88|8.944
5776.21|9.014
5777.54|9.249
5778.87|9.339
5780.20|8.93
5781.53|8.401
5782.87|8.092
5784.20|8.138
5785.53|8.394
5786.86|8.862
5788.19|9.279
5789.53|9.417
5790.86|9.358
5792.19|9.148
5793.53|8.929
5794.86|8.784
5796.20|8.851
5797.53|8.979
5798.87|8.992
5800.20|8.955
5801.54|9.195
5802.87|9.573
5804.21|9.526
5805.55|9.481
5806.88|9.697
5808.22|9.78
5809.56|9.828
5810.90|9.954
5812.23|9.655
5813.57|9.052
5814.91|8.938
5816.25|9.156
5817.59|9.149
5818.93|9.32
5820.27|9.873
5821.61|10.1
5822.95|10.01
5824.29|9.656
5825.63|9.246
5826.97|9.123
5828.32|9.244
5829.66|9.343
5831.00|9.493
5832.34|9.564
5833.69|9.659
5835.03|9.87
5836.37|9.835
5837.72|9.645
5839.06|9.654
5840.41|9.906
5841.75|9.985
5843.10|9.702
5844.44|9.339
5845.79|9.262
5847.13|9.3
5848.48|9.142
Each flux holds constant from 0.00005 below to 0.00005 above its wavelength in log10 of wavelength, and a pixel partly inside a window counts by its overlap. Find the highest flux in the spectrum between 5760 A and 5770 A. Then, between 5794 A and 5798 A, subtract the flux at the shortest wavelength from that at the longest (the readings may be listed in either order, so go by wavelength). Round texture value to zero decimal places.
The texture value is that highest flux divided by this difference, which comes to 53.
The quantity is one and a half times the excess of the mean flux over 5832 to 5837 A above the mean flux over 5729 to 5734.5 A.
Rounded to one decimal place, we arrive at 0.9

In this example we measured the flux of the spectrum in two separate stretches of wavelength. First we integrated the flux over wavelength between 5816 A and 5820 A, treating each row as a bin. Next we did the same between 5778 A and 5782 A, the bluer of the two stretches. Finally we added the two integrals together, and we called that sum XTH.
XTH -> 73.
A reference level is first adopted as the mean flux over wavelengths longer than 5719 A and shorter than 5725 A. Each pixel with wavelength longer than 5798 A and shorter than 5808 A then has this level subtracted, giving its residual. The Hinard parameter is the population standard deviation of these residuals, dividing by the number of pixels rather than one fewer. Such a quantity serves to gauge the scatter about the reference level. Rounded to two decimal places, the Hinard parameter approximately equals 0.27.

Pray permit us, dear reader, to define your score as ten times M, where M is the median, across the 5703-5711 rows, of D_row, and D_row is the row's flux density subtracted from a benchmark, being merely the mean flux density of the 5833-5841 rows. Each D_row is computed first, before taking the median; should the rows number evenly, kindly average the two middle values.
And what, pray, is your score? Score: 8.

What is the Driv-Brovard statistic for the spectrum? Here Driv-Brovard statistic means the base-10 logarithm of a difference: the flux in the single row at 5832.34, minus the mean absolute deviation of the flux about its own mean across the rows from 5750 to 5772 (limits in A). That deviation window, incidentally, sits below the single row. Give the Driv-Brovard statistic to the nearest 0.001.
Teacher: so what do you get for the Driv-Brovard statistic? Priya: 0.960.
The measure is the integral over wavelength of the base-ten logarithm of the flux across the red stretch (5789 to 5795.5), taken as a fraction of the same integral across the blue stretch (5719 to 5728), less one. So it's -0.27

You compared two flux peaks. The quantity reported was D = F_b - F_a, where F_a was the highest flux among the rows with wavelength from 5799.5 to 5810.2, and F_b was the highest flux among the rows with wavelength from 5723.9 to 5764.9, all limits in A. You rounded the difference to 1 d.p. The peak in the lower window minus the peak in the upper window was 0.0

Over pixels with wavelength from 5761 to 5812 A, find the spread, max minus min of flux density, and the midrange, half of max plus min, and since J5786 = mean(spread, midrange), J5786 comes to 5.80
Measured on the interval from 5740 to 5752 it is 5.11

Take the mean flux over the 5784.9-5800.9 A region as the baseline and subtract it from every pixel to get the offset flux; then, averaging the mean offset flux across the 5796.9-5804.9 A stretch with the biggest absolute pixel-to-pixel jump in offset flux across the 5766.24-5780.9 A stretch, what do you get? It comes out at 0.43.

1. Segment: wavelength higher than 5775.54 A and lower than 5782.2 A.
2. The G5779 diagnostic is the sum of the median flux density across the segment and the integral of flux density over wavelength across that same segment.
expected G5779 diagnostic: 69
